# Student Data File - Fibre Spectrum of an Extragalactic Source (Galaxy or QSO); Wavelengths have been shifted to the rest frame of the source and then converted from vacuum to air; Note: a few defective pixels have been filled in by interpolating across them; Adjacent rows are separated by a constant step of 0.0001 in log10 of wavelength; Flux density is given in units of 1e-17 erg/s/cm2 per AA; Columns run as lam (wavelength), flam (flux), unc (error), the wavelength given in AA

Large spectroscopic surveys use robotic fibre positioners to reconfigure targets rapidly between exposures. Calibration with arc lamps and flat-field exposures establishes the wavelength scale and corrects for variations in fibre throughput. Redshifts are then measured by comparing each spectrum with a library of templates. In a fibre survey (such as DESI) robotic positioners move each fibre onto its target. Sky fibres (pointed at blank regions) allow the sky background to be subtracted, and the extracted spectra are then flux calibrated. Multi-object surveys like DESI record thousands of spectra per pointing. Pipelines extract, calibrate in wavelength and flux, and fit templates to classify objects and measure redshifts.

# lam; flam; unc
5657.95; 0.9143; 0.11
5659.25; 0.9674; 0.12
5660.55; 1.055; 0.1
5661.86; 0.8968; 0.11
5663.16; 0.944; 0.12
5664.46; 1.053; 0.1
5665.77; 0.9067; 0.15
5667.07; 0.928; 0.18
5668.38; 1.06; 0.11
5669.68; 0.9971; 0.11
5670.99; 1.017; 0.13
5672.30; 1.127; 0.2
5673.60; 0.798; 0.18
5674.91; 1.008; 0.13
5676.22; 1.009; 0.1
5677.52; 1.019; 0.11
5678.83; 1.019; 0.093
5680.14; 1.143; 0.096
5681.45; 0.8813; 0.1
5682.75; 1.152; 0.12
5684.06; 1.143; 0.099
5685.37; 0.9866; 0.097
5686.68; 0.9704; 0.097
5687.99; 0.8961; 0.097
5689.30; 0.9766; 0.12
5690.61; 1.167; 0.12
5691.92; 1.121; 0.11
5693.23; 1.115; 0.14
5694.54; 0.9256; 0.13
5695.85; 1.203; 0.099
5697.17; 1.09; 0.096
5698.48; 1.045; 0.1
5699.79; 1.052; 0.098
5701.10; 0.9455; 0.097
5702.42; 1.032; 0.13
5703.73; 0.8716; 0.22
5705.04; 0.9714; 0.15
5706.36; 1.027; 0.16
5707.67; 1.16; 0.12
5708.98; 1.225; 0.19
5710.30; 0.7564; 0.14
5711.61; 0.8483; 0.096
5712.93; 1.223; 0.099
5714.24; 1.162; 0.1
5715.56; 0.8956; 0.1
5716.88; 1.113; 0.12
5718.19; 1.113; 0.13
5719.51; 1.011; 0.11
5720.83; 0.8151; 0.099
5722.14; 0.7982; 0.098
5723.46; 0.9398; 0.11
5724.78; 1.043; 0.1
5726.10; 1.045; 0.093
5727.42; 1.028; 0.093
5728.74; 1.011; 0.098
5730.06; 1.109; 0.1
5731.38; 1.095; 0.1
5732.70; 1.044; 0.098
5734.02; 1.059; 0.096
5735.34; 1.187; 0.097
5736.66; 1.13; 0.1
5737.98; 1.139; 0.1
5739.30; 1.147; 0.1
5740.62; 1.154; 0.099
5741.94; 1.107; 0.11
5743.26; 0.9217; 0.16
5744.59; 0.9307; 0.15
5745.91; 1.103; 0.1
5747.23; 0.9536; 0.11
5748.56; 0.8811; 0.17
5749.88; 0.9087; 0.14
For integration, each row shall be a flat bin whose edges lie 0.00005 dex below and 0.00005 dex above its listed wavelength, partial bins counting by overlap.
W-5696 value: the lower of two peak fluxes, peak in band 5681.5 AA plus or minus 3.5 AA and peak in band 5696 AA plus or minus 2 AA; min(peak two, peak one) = 1.15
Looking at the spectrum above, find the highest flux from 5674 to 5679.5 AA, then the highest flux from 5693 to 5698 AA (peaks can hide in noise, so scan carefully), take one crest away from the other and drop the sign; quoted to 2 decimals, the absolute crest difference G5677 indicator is 0.18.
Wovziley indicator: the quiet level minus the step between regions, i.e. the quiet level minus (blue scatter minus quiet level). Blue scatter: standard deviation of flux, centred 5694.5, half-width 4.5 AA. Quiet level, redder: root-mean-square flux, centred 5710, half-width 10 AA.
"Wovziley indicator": 1.98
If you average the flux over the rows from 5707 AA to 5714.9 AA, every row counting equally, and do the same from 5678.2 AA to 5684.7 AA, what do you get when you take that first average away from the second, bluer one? 0.005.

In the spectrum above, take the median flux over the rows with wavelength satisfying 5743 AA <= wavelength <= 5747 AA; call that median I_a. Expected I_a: 0.93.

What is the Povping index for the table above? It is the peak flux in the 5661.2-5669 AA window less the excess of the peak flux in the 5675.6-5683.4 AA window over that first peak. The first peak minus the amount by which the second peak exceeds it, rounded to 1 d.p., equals 1.0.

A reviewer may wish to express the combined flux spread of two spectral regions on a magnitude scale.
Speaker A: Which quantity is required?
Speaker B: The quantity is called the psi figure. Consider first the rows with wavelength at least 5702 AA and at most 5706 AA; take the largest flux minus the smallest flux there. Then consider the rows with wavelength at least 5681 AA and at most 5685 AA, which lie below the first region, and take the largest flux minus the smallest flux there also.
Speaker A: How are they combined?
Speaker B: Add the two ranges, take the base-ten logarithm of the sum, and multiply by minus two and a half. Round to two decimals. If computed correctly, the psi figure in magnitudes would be 0.91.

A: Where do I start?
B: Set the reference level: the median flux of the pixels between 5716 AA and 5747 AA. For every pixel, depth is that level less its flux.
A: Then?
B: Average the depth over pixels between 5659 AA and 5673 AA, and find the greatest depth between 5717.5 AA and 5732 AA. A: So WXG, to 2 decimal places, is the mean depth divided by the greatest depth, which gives 0.24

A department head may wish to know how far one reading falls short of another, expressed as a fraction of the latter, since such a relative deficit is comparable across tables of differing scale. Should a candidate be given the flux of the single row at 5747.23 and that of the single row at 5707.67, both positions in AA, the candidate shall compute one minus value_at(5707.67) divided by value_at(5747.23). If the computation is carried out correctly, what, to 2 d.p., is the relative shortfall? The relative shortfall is -0.22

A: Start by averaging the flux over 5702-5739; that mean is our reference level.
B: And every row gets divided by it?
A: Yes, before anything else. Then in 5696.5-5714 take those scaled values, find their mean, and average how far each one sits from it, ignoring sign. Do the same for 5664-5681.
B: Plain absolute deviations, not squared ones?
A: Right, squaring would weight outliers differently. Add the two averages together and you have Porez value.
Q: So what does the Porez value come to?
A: 0.164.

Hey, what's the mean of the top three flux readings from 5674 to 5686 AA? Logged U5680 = 1.15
